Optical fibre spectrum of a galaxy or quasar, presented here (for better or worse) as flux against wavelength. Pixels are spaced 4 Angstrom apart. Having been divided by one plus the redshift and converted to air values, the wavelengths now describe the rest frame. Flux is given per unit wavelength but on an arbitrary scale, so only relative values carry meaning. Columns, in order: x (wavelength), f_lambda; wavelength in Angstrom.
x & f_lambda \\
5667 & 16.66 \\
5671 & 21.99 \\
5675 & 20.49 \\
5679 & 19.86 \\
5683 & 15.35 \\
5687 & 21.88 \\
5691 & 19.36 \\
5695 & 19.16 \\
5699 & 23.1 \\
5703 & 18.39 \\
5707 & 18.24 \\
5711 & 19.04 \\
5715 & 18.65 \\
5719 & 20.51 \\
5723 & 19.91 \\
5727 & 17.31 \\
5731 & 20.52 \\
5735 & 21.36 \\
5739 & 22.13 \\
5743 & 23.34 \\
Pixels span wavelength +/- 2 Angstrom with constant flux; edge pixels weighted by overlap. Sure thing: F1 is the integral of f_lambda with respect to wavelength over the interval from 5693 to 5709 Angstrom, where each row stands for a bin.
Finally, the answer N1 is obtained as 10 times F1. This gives 3156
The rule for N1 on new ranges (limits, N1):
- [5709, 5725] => 3124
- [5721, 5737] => 3164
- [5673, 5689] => 3103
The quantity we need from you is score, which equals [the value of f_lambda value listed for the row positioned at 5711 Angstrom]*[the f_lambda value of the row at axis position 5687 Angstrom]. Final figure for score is 417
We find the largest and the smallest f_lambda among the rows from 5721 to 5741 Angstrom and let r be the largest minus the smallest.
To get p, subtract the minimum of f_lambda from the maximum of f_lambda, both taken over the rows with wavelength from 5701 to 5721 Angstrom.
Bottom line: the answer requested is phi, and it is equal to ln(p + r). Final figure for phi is 2.0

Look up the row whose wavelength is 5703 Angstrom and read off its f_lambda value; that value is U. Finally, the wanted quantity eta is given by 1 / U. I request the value 0.054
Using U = 18.39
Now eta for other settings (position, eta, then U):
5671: 0.045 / 21.99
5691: 0.052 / 19.36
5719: 0.049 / 20.51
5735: 0.047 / 21.36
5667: 0.060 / 16.66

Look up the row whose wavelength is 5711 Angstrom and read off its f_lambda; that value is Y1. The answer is 19.04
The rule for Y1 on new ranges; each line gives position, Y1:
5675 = 20.49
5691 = 19.36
